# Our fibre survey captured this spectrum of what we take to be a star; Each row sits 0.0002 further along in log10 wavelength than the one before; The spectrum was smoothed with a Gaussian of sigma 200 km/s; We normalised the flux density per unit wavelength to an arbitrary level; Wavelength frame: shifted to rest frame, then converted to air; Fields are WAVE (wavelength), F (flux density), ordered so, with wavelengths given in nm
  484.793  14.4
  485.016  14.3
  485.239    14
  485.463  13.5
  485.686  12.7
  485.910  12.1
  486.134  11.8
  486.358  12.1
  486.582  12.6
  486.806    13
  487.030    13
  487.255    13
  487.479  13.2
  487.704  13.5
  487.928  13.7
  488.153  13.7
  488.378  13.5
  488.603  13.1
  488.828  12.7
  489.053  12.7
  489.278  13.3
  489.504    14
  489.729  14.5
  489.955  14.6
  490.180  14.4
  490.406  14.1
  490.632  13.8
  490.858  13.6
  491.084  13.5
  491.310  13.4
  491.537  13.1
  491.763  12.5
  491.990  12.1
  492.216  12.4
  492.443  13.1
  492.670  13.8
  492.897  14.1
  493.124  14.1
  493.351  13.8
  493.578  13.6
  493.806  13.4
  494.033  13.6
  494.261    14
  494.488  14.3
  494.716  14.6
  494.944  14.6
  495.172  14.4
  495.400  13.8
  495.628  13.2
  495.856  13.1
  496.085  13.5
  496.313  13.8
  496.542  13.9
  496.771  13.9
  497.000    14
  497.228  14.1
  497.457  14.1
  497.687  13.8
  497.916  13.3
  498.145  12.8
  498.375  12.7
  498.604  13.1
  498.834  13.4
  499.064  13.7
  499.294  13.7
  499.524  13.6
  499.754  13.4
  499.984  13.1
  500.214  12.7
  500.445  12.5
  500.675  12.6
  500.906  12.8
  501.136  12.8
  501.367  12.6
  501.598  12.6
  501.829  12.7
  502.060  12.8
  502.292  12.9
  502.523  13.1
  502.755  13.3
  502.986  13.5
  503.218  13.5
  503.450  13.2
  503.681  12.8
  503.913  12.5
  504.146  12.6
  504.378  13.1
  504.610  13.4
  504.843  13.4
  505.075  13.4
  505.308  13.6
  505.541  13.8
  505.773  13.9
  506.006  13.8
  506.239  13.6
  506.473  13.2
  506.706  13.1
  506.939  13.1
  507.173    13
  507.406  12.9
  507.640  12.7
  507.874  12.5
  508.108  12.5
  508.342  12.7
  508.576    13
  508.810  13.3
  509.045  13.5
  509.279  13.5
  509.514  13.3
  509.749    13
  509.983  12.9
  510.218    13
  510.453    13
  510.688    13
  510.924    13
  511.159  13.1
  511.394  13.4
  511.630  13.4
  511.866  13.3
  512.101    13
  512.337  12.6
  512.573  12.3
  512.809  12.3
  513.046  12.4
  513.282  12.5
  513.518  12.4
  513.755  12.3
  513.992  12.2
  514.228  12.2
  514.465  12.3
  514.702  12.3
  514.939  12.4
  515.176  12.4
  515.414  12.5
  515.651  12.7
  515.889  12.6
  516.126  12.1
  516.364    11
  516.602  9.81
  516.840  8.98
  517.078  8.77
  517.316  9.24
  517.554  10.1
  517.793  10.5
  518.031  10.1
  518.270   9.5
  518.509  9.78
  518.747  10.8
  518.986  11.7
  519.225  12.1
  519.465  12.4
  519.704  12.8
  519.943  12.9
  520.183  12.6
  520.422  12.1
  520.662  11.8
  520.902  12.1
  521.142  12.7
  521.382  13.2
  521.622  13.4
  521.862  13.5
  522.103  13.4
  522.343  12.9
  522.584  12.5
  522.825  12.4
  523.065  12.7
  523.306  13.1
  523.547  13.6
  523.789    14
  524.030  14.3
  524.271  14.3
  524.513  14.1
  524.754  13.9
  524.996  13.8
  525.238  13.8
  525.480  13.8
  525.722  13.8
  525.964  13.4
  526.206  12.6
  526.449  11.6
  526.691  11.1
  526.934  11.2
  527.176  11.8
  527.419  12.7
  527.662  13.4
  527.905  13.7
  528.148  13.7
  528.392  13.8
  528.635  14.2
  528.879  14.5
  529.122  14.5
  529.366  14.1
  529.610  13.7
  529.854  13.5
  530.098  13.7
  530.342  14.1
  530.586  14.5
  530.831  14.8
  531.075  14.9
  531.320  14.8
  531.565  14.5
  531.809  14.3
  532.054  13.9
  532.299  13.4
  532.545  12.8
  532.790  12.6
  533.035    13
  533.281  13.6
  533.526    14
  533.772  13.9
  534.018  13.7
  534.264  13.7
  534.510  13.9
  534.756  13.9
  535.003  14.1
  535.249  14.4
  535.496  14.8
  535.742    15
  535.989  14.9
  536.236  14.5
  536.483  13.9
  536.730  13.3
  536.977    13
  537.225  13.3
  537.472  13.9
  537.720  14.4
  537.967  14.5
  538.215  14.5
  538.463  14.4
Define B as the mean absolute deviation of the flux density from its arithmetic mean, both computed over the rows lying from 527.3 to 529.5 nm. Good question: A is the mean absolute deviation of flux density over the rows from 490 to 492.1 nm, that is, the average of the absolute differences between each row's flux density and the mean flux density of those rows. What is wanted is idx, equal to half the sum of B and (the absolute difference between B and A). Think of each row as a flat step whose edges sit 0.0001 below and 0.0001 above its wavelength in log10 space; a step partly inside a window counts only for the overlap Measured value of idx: 0.27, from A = 0.55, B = 0.4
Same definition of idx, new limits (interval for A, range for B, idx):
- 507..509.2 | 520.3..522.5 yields 0.41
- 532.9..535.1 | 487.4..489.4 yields 0.19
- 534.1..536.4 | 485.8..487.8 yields 0.29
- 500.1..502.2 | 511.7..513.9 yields 0.22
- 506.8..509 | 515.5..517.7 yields 1.23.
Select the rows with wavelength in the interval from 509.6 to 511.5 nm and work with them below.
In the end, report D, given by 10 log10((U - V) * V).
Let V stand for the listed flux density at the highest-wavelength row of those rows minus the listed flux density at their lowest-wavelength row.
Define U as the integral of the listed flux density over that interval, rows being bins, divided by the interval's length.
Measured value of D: 7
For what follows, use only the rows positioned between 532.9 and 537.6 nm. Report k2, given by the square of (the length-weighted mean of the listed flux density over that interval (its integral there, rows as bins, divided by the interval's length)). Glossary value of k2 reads 194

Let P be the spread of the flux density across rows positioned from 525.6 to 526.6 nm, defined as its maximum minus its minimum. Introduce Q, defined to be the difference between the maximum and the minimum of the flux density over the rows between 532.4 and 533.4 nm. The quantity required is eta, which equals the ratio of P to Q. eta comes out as 2.2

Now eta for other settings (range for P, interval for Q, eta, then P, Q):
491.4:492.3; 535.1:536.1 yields 1.7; 1.00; 0.60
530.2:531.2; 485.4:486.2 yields 0.5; 0.80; 1.70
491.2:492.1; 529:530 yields 1.3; 1.30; 1.00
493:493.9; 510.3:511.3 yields 7.0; 0.70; 0.10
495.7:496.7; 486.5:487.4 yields 2.0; 0.80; 0.40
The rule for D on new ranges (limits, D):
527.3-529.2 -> 13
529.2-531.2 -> 10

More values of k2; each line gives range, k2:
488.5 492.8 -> 180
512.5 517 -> 143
